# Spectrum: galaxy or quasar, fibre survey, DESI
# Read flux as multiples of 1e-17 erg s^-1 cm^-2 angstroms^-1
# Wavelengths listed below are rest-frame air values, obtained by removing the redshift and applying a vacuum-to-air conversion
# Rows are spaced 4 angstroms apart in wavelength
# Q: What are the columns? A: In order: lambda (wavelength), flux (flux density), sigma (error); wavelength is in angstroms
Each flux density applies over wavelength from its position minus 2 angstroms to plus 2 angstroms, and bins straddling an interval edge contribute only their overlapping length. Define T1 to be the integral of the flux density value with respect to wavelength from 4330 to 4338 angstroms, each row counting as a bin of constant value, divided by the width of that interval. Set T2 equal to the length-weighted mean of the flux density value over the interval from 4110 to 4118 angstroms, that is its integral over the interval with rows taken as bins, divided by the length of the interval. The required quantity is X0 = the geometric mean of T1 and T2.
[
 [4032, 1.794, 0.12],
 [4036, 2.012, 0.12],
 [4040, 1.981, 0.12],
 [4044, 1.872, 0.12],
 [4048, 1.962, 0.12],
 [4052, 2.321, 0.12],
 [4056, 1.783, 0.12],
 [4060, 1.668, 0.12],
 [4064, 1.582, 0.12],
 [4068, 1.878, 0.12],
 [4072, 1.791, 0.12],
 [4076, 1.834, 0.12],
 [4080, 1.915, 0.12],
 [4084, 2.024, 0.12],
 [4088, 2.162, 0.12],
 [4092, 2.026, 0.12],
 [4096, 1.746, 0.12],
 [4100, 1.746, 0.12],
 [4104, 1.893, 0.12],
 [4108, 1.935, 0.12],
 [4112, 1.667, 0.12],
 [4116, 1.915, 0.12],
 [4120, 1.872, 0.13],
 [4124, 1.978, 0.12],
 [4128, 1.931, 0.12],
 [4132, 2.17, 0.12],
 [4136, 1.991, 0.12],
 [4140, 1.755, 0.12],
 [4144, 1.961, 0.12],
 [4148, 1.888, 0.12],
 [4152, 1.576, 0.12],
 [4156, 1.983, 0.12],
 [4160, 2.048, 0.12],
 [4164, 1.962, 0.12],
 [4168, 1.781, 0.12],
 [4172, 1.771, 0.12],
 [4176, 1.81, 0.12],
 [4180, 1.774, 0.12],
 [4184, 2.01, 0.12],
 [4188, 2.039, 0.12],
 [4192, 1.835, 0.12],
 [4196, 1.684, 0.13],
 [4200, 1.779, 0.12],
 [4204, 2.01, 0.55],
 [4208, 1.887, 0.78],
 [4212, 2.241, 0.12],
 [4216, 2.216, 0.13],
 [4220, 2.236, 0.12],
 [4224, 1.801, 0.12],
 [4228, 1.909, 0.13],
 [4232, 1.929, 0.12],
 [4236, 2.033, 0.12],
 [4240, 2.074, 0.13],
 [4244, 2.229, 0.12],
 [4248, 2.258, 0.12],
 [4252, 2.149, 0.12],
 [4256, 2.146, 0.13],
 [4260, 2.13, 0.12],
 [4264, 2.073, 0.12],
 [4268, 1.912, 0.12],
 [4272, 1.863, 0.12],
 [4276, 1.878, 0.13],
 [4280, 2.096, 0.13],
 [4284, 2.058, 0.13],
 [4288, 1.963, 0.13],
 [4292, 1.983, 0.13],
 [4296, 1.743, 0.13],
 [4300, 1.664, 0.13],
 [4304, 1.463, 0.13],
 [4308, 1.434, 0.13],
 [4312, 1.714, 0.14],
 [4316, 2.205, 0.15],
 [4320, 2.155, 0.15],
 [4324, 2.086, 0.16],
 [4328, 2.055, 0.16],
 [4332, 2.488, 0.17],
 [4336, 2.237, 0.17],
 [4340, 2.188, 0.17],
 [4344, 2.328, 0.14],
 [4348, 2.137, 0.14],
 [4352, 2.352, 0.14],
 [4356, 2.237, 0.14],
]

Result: 2.06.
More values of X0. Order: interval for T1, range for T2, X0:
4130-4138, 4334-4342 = 2.15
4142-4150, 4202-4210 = 1.94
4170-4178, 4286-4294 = 1.88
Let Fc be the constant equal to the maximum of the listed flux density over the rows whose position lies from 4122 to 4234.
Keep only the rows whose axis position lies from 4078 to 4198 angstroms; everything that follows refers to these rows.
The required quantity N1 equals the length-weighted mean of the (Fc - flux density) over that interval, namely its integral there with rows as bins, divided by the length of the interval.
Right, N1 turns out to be 0.35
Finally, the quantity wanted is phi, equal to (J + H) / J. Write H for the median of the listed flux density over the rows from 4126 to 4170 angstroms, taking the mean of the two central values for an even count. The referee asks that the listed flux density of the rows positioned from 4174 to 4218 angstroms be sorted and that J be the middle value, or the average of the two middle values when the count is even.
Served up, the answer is 2.04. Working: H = 1.96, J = 1.89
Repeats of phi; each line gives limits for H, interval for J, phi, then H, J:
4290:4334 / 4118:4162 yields 2.01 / 1.98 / 1.96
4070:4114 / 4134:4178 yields 2.00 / 1.89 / 1.89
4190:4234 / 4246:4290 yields 1.92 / 1.91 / 2.07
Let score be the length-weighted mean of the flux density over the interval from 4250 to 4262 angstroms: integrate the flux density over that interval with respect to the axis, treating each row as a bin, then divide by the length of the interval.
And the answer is 2.14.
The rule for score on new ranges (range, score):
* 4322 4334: 2.21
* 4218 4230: 1.98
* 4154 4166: 2.00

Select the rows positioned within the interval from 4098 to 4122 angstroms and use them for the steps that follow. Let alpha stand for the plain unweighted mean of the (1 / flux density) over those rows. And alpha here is 0.546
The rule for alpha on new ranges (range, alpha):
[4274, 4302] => 0.526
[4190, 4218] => 0.518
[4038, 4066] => 0.539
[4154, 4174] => 0.526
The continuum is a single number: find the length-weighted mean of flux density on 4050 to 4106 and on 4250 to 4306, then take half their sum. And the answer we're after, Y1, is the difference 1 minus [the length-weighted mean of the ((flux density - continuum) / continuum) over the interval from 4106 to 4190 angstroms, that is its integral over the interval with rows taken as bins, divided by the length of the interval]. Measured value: 1.01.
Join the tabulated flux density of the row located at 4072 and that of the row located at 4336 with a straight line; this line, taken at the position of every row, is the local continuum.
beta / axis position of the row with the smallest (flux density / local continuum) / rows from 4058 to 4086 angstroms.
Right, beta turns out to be 4064 angstroms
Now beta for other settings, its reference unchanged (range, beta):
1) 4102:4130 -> 4112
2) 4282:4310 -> 4308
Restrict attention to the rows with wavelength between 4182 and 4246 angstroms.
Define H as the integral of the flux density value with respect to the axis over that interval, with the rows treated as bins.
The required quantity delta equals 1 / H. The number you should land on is 0.0078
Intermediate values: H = 128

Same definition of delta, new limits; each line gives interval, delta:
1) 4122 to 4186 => 0.0082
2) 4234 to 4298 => 0.0077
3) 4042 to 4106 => 0.0083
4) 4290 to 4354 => 0.0078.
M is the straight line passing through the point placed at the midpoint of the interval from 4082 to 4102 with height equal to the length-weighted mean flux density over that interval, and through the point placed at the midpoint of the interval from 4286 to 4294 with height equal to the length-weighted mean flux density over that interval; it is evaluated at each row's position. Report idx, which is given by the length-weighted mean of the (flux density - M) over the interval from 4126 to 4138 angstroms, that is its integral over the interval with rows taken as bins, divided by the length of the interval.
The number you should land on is 0.08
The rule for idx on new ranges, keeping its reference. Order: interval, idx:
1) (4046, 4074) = -0.08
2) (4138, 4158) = -0.12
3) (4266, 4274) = -0.08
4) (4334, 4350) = 0.24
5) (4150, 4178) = -0.11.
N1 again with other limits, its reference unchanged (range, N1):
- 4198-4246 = 0.21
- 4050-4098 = 0.35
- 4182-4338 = 0.25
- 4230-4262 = 0.12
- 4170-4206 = 0.38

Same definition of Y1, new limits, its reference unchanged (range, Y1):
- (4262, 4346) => 0.96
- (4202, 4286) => 0.92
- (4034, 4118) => 1.01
